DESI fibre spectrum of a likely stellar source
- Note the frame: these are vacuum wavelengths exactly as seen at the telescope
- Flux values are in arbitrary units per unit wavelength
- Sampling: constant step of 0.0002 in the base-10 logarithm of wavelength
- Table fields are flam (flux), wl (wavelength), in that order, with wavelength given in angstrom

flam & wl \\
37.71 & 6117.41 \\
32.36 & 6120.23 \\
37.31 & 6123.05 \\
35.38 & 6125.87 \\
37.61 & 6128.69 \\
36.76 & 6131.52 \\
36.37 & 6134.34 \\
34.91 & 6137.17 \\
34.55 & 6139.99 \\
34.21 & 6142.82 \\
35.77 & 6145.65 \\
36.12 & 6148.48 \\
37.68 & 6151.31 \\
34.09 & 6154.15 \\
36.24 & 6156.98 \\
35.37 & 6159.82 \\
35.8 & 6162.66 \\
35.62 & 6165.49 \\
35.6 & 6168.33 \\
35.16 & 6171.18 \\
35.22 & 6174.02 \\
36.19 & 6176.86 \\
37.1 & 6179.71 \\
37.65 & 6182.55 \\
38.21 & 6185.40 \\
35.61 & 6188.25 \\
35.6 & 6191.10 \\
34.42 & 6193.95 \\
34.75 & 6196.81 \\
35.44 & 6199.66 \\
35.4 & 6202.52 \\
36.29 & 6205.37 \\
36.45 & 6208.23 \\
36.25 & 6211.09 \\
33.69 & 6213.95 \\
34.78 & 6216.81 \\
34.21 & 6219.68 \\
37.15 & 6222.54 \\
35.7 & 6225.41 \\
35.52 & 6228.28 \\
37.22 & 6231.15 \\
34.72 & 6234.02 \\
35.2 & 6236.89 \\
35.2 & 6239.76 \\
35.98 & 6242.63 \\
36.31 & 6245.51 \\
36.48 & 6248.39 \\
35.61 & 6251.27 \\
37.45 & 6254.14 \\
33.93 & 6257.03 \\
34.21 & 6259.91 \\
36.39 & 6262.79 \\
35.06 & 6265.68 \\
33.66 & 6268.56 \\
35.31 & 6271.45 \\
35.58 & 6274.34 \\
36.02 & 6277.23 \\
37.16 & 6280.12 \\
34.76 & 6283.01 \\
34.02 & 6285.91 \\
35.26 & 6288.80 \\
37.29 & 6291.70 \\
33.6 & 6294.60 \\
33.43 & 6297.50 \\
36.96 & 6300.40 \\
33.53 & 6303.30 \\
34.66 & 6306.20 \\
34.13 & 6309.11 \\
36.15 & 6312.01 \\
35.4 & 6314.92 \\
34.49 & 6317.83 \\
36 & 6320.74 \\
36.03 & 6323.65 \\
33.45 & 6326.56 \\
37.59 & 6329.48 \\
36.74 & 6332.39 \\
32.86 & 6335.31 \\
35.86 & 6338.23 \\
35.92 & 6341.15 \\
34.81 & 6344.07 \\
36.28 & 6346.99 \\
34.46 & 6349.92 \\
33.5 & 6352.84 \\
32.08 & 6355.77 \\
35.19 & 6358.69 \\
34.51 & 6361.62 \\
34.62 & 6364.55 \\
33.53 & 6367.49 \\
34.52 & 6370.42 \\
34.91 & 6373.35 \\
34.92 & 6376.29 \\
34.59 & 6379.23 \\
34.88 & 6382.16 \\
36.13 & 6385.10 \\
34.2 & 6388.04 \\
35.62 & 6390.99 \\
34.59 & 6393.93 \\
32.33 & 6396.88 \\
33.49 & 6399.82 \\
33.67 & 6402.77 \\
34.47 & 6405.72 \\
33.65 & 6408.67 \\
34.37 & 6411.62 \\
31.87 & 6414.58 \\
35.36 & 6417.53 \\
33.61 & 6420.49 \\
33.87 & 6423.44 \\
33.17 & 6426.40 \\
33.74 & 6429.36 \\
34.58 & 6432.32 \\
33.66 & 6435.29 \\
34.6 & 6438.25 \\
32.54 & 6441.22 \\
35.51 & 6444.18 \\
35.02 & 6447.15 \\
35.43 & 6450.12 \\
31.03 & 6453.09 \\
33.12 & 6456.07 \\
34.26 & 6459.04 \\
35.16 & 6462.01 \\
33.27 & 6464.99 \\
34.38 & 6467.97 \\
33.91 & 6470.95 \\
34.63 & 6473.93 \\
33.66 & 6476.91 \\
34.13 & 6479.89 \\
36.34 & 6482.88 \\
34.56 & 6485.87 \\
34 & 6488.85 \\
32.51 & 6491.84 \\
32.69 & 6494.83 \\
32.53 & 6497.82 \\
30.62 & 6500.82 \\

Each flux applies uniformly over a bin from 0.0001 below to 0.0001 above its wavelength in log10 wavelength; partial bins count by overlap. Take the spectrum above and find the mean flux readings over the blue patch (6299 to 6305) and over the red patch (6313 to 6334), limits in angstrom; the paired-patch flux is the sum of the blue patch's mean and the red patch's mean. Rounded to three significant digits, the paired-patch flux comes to 70.9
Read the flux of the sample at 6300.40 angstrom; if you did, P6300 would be 36.96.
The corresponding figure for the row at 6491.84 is 32.51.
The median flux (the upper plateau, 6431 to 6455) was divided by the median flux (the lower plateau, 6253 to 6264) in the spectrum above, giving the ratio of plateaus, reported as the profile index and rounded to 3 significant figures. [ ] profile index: 0.980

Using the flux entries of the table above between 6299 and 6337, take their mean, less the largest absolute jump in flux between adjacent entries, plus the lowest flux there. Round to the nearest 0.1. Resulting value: 64.0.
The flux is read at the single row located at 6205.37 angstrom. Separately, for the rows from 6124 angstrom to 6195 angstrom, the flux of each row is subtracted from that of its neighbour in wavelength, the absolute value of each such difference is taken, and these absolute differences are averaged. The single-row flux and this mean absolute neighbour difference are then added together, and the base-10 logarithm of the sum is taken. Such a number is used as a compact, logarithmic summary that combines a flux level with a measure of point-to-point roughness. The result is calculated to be 1.57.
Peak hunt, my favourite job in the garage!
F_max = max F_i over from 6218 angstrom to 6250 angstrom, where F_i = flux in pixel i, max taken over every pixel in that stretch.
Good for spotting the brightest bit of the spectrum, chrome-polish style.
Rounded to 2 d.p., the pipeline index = 37.22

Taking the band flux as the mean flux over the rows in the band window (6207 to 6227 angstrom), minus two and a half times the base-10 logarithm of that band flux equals -3.874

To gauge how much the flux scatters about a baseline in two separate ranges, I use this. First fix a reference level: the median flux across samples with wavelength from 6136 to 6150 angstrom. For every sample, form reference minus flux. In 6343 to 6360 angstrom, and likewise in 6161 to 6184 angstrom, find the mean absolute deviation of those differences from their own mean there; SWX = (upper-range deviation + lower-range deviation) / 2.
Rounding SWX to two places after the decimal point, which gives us 0.88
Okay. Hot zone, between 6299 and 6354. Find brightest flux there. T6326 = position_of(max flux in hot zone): 6329.48 angstrom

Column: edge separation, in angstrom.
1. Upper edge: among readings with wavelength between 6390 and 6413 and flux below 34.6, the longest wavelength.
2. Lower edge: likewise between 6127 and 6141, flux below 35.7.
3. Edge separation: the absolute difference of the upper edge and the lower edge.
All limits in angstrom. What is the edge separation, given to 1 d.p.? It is 271.6 angstrom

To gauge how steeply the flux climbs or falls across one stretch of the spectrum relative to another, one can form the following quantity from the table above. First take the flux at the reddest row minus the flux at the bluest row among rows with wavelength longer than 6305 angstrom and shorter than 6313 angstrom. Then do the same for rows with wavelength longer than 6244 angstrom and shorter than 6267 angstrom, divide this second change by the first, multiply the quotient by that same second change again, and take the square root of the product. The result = 1.0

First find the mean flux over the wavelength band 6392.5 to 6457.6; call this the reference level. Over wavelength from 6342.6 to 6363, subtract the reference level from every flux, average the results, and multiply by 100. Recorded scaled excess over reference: 60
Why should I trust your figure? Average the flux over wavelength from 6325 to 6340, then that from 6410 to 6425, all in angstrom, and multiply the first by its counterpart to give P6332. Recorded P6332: 1194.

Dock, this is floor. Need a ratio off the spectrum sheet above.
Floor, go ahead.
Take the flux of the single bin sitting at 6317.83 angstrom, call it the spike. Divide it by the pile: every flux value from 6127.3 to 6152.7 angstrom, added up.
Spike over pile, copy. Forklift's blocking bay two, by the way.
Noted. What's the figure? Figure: 0.11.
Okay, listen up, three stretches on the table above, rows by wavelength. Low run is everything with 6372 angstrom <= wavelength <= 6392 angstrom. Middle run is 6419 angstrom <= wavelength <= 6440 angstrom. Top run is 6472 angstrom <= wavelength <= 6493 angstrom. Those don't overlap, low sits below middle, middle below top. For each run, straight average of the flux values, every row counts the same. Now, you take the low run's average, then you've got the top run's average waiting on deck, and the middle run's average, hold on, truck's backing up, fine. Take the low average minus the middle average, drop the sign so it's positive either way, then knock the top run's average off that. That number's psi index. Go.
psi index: -33.1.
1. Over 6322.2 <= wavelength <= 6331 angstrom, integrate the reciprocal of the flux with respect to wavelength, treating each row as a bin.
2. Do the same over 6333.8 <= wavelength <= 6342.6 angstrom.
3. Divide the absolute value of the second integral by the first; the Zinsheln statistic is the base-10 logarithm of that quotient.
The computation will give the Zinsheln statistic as 0.01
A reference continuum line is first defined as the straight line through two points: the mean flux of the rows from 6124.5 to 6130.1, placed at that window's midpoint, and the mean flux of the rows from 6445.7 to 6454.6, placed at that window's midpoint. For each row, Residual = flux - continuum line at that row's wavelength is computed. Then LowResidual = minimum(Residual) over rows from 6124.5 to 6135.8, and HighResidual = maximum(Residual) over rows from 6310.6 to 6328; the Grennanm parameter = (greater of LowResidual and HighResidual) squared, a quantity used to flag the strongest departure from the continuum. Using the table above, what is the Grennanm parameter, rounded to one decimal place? 1.4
